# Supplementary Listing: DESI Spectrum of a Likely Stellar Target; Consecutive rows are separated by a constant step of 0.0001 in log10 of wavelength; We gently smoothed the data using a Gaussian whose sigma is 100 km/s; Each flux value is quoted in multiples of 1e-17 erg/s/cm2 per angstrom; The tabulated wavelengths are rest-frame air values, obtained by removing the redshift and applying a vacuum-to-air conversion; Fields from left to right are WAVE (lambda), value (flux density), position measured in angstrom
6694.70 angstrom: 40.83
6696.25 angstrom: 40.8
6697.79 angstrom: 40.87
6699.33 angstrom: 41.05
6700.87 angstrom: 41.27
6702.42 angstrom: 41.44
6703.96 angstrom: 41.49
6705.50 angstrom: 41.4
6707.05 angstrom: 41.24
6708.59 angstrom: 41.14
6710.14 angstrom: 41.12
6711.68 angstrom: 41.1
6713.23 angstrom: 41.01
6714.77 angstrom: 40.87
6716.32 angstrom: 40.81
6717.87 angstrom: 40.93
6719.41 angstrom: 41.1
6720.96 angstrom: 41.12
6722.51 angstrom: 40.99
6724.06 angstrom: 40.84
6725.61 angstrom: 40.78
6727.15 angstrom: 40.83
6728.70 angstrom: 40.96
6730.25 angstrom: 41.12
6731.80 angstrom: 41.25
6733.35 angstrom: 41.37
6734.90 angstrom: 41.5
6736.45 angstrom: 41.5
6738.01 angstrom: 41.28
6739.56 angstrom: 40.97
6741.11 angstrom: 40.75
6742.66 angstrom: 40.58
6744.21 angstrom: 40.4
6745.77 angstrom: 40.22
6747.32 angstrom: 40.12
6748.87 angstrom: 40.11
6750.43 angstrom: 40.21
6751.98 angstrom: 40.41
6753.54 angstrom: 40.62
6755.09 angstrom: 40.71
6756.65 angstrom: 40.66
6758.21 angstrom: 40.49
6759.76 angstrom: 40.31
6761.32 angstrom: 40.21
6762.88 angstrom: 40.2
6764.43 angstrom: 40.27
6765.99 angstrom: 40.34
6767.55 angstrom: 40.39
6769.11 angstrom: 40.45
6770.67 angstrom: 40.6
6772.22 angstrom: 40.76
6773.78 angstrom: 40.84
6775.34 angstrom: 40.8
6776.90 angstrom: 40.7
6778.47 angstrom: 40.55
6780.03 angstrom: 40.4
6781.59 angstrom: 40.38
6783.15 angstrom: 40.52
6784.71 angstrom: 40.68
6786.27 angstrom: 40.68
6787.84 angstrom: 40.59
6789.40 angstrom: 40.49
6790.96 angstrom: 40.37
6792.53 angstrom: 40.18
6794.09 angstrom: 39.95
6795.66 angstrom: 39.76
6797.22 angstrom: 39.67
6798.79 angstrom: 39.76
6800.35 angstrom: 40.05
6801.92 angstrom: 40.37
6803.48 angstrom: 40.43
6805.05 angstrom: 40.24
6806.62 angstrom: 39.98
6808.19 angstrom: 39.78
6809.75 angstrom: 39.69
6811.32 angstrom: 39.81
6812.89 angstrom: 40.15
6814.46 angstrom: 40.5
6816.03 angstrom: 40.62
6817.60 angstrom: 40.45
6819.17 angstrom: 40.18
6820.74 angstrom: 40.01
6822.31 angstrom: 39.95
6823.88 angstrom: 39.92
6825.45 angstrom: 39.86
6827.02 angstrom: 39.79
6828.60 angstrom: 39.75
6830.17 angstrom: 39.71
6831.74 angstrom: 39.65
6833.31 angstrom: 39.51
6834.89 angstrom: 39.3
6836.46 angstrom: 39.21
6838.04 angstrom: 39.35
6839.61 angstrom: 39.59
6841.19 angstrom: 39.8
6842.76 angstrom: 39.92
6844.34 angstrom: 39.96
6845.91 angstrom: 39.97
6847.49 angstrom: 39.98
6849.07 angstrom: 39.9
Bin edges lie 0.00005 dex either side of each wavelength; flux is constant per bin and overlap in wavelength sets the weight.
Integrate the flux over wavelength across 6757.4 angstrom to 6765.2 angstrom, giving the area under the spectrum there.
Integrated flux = 314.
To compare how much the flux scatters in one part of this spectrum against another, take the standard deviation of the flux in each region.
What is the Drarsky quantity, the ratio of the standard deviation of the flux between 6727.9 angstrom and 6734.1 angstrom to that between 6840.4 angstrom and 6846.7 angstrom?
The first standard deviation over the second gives 2.25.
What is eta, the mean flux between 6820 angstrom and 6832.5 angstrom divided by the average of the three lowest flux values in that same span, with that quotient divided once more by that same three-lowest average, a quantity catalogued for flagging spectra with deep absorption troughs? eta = 0.0253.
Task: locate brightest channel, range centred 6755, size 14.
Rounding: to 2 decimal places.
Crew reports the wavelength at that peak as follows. 6755.09 angstrom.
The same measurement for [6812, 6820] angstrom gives 6816.03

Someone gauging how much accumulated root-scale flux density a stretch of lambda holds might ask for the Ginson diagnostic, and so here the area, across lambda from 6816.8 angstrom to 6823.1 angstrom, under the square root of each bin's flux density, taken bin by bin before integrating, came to 40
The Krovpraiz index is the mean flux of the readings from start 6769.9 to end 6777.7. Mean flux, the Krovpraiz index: 40.7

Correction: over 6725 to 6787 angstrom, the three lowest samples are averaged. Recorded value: 40.14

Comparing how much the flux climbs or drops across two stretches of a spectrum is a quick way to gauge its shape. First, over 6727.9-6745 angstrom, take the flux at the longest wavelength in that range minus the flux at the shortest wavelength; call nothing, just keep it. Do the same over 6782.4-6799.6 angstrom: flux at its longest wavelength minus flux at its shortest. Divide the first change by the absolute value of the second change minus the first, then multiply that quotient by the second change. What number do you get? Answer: 2.1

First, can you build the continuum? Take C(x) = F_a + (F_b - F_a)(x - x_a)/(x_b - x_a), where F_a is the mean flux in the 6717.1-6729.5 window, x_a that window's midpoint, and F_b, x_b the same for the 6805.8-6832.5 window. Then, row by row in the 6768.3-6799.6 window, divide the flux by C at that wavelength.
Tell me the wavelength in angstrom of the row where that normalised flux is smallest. 6797.22 angstrom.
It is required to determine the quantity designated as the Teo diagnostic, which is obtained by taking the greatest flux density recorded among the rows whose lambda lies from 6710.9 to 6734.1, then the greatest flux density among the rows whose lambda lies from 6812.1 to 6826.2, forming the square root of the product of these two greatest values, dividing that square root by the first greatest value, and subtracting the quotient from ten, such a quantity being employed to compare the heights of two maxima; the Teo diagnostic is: 9.009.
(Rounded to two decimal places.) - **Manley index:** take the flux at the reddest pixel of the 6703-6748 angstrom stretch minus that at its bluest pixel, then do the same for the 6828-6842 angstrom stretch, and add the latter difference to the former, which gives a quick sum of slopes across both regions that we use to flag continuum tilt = -1.32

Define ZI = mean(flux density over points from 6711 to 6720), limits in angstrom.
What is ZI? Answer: 41.0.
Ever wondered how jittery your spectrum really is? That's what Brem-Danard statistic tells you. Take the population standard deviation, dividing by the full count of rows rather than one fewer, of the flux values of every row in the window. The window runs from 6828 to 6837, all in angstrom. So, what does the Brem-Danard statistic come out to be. 0.20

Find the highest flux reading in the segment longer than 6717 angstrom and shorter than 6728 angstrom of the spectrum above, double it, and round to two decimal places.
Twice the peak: 82.24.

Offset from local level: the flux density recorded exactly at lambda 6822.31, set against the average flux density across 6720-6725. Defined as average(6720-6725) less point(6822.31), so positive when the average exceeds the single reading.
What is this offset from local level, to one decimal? 1.0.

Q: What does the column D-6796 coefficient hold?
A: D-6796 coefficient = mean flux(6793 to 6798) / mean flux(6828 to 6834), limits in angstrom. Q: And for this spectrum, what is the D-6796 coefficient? 1.00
